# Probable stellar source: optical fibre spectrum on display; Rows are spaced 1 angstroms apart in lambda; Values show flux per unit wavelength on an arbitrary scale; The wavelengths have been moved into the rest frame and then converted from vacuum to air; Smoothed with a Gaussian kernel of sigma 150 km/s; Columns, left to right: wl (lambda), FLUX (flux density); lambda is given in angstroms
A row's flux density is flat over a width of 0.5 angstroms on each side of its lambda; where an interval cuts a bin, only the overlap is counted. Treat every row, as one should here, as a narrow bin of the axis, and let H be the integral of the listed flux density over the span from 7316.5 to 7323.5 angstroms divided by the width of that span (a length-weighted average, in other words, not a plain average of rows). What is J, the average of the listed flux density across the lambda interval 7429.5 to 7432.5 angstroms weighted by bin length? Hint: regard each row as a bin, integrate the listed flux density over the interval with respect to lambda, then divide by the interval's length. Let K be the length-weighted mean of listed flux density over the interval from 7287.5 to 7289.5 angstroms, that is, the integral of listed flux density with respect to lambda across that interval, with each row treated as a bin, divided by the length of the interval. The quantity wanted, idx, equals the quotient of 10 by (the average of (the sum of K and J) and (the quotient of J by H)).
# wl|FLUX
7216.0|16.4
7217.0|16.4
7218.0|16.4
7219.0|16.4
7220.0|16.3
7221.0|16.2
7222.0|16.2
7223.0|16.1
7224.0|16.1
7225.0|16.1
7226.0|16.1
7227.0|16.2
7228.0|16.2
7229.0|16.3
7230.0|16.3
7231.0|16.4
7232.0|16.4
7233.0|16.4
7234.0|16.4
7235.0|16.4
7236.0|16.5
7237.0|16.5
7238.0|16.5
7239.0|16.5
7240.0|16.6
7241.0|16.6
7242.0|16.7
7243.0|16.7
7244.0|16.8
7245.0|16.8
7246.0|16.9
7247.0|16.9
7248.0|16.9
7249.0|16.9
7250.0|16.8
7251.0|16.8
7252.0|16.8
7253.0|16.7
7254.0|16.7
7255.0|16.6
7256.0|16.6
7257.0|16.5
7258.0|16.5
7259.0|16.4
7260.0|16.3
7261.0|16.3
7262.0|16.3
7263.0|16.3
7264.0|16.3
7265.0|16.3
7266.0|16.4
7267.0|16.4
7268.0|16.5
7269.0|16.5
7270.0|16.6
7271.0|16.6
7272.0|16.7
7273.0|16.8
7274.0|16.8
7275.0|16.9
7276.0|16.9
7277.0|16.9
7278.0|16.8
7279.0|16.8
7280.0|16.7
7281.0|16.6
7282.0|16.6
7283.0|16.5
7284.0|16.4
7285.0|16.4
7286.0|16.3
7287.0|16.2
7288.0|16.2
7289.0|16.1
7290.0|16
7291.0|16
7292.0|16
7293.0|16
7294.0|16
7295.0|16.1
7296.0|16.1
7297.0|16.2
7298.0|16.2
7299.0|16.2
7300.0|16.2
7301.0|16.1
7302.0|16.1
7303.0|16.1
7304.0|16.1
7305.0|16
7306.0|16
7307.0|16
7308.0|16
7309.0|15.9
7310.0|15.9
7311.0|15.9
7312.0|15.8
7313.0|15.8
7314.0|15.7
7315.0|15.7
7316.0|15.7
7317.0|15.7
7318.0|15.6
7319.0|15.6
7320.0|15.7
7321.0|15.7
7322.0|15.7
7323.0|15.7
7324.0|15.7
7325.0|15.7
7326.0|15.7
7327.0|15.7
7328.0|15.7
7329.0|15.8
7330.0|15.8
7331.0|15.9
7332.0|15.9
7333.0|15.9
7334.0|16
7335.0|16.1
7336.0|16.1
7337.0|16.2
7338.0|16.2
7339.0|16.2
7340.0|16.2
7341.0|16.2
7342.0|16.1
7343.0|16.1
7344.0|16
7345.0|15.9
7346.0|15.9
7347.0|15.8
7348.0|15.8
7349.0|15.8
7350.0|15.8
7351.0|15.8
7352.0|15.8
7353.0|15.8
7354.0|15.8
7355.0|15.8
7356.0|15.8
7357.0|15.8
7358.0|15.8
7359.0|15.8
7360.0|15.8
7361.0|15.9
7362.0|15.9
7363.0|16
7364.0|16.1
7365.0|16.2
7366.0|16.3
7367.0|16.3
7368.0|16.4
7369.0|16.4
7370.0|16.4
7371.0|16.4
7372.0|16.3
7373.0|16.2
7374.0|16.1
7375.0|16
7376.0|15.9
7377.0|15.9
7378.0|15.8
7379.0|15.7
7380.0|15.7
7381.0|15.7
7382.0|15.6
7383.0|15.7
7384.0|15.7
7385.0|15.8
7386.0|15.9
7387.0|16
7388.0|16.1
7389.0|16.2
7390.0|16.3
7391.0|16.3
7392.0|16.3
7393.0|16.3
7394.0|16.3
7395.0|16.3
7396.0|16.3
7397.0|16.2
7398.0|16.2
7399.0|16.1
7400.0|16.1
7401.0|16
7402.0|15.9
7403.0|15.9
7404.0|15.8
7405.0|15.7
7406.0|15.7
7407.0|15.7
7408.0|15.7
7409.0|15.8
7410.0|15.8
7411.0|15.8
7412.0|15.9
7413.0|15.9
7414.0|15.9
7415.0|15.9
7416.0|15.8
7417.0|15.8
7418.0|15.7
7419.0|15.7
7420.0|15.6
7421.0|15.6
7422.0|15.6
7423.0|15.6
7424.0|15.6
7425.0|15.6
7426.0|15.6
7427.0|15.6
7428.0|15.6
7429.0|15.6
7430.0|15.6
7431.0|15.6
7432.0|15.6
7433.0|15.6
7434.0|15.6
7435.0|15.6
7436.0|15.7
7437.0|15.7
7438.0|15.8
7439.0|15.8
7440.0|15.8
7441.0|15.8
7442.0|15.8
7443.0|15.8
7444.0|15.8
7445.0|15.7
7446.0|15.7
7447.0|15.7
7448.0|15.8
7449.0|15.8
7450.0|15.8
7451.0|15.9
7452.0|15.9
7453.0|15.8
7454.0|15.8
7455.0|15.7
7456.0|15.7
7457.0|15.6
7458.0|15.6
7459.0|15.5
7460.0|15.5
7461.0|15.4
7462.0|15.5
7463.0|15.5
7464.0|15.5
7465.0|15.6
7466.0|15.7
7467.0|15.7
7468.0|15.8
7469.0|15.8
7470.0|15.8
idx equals 0.611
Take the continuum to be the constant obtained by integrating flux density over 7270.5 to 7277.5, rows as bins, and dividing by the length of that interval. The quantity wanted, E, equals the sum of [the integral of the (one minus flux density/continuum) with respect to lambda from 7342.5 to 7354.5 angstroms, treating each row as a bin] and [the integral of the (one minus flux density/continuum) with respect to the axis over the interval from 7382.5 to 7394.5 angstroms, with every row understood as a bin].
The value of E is 1.19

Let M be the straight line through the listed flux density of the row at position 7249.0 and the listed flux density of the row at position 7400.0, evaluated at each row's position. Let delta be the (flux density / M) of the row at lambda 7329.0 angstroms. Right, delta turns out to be 0.96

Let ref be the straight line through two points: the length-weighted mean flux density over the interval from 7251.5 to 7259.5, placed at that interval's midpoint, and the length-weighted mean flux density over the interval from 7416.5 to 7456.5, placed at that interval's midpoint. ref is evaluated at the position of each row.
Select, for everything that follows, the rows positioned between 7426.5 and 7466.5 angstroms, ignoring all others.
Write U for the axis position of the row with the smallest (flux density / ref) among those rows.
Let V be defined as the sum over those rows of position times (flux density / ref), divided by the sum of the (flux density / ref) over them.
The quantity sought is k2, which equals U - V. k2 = 14.5 angstroms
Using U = 7461.0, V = 7446.5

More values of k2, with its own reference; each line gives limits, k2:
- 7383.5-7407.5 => -11.5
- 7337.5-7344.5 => 3.0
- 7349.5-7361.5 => -5.5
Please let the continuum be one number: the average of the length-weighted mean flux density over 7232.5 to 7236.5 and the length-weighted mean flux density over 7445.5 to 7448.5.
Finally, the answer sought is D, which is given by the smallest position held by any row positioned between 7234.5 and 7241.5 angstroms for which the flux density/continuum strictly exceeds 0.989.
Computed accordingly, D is 7235.0 angstroms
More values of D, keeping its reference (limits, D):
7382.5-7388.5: 7387.0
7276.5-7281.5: 7277.0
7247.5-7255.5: 7248.0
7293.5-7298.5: 7294.0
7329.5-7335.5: 7334.0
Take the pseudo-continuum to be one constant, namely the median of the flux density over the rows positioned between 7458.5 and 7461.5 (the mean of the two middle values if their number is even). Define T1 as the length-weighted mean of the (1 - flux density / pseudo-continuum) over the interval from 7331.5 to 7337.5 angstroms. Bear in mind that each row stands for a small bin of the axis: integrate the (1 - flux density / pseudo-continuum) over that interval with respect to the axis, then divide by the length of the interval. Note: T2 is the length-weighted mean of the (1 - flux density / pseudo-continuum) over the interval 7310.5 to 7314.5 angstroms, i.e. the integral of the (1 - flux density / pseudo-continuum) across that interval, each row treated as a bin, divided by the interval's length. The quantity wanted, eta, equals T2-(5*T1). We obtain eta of 0.15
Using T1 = -0.034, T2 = -0.02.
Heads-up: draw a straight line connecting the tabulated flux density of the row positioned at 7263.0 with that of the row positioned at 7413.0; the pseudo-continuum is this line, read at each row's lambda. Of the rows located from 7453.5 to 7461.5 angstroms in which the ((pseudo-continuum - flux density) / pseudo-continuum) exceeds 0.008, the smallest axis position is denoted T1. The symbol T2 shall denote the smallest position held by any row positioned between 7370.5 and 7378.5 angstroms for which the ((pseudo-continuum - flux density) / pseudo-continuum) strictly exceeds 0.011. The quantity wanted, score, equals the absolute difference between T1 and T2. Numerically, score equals 79 angstroms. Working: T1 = 7457.0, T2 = 7378.0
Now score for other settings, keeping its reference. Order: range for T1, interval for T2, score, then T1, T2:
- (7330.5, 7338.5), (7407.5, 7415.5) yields 77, 7331.0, 7408.0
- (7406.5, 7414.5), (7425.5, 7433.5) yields 19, 7407.0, 7426.0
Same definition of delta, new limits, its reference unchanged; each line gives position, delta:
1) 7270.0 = 0.99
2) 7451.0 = 1.00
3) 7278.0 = 1.00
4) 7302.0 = 0.97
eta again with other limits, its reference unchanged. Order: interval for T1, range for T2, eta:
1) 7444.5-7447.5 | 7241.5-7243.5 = -0.01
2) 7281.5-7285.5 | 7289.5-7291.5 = 0.28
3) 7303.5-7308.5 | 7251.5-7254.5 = 0.09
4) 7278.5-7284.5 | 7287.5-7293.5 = 0.32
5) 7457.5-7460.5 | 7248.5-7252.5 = -0.07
